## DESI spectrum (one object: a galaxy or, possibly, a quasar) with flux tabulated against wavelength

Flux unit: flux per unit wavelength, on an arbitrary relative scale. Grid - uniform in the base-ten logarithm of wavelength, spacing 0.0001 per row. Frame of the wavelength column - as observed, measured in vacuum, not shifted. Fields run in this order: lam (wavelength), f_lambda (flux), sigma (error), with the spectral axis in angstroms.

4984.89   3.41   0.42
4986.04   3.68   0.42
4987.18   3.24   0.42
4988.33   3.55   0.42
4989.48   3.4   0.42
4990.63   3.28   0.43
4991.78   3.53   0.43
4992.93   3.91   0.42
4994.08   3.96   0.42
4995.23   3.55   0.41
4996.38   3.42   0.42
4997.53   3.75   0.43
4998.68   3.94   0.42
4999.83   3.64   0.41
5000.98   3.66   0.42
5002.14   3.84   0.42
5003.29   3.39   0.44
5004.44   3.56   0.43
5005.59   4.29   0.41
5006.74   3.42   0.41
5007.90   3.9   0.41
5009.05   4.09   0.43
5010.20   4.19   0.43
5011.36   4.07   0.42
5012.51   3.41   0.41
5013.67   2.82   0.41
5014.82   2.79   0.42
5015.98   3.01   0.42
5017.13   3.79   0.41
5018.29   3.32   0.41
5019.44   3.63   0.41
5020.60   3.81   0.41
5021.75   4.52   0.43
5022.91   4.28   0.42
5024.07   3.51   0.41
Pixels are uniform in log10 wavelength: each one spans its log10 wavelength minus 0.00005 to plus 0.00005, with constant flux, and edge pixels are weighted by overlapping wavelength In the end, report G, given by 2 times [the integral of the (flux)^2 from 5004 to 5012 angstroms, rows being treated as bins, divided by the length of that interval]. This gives 31.1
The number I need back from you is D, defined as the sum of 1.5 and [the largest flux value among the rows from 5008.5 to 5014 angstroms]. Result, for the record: 5.7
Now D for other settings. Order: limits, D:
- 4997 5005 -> 5.4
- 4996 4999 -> 5.4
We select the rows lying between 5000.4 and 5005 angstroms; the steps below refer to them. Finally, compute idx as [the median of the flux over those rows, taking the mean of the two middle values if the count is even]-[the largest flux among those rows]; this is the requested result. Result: -0.23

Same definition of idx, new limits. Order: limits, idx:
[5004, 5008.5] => -0.56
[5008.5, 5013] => -0.11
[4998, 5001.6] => -0.28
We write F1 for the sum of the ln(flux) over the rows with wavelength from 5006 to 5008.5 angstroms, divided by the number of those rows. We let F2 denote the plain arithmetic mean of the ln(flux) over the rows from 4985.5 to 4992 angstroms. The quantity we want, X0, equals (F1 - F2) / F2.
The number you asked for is 0.05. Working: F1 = 1.295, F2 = 1.24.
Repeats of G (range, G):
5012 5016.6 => 18.2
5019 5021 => 27.6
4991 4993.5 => 27.2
